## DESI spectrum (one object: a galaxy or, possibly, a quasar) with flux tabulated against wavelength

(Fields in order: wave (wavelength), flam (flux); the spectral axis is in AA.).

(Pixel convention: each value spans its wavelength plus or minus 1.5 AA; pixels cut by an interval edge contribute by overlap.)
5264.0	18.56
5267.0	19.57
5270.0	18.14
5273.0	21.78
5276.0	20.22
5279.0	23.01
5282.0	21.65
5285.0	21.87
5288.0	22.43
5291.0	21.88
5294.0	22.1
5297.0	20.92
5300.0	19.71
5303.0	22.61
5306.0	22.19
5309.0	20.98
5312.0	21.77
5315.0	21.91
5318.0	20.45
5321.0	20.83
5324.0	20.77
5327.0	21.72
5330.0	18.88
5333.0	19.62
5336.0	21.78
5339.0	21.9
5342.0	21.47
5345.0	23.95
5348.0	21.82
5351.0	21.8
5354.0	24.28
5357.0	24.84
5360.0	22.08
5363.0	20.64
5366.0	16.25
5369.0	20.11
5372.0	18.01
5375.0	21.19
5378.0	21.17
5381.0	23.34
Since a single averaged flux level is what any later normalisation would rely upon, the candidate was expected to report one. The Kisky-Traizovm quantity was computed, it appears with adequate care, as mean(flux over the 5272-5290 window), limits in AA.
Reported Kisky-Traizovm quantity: 21.83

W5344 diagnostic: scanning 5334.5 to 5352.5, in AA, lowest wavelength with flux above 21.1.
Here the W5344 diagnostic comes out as 5336.0 AA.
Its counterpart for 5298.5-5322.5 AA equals 5303.0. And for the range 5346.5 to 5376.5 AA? 5348.0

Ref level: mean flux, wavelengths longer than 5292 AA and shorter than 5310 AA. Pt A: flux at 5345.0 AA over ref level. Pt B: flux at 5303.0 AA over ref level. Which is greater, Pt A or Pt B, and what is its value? 1.12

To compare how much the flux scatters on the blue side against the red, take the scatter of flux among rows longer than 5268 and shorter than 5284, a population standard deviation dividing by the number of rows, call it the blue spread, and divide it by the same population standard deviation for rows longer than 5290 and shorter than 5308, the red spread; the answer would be 1.7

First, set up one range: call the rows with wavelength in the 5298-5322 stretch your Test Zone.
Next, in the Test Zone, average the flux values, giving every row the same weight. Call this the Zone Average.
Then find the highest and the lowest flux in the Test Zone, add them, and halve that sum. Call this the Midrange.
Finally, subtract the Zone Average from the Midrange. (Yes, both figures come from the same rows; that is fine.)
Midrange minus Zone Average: -0.15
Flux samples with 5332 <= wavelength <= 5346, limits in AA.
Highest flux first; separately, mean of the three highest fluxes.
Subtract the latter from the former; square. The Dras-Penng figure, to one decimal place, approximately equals 2.0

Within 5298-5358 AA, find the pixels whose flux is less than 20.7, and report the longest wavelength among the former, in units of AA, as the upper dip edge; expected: 5333.0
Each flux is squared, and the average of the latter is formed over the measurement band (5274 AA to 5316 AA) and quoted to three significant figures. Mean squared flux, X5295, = 470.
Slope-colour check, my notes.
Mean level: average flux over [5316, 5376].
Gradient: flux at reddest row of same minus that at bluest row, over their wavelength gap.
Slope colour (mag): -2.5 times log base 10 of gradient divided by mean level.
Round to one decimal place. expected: 8.0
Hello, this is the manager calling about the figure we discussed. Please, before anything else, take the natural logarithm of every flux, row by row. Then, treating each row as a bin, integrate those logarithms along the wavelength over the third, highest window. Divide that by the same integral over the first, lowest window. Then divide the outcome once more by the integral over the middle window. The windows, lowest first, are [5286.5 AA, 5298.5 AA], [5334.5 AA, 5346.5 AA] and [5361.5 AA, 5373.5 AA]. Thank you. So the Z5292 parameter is 0.0255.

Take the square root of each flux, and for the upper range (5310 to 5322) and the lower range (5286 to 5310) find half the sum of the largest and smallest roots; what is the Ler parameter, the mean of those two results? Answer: 4.60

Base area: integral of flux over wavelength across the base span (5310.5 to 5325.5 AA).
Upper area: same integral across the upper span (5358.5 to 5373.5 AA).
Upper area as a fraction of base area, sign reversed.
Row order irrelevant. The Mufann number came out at -0.92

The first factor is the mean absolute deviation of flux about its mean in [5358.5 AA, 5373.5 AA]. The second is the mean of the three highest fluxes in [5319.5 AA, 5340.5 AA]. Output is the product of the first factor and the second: 40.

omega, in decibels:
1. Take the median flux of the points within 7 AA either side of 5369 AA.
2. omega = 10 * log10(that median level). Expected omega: 13.0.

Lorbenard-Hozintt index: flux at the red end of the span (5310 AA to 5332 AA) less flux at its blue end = -2.9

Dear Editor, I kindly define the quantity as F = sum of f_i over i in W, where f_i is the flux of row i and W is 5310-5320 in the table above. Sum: 64.1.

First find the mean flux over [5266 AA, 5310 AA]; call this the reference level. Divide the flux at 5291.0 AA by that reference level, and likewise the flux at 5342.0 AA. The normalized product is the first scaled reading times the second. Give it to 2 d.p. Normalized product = 1.04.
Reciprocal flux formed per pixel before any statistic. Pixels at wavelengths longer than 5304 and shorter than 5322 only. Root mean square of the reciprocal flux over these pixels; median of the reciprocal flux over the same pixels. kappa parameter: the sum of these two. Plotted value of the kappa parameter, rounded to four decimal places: 0.0937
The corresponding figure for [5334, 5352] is 0.0911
